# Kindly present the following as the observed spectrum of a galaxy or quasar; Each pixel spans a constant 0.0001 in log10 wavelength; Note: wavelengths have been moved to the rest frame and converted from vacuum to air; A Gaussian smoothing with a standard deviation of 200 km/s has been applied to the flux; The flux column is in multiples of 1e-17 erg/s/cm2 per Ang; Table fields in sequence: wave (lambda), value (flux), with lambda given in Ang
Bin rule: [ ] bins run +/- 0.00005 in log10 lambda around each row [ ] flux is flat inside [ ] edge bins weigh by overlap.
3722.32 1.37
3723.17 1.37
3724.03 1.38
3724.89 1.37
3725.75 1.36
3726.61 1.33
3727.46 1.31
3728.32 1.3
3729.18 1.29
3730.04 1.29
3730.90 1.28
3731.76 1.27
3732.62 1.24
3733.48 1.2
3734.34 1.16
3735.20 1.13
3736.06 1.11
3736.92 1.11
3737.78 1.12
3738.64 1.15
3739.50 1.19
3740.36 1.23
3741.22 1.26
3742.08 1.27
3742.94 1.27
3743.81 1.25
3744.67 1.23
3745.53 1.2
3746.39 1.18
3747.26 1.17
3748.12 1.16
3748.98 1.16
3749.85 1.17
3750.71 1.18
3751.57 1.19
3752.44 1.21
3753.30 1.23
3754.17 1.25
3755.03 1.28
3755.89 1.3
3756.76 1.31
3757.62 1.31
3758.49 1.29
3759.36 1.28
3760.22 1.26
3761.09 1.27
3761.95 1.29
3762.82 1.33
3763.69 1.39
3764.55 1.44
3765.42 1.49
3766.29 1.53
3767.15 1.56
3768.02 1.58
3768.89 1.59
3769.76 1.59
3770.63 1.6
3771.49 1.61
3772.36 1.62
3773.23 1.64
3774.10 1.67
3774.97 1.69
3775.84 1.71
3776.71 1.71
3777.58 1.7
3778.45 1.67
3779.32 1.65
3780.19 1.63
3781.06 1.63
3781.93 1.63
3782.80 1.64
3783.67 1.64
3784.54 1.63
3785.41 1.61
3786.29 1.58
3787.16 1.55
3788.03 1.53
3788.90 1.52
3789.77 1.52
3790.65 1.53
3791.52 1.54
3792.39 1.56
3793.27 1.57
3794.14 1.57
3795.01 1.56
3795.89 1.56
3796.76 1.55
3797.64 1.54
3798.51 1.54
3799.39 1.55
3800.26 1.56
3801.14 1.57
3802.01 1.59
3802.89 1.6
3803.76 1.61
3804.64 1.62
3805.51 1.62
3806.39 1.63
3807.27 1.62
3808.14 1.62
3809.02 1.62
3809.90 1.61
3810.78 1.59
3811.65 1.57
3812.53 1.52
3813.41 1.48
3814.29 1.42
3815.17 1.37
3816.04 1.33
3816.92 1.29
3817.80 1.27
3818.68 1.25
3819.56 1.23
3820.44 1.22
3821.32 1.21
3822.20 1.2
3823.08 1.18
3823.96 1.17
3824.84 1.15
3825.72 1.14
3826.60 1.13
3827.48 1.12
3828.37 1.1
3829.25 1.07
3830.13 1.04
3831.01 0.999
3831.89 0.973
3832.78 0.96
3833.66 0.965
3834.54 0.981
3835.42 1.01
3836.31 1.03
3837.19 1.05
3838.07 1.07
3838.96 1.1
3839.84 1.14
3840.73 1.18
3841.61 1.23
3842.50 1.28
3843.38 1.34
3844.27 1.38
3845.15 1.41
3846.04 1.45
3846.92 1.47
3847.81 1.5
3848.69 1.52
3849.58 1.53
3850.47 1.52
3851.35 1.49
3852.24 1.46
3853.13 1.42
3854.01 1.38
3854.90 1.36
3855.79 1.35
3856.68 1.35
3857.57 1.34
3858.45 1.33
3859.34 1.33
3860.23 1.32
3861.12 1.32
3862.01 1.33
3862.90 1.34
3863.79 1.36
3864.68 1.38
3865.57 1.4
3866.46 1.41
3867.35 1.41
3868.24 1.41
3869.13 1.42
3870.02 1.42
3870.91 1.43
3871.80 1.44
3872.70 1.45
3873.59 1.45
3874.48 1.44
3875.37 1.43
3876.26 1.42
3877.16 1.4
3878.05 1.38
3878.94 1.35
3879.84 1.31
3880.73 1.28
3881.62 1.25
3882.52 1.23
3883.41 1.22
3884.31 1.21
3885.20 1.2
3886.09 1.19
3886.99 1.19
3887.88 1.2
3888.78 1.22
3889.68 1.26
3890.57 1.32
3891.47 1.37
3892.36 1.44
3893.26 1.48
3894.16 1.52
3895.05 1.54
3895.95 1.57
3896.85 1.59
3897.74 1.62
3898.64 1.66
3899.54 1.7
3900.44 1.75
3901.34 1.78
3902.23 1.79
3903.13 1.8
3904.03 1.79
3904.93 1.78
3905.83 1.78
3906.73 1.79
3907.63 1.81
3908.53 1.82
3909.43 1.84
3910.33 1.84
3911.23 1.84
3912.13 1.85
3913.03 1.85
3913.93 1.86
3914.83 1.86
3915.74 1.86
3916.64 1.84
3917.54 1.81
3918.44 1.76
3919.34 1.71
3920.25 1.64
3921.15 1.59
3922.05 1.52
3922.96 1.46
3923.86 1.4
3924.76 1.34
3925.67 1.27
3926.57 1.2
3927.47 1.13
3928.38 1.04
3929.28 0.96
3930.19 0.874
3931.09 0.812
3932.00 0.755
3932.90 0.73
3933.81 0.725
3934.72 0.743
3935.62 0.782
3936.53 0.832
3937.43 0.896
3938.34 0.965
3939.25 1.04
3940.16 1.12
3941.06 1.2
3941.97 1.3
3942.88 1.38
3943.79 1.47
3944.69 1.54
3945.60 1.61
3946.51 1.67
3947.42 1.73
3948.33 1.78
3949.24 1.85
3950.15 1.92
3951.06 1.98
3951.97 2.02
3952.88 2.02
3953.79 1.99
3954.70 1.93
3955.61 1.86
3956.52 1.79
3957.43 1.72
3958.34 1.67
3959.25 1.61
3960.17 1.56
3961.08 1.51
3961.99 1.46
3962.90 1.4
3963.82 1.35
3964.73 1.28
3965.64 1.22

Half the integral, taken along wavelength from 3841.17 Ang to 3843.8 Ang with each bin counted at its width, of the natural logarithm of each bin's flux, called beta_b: 0.33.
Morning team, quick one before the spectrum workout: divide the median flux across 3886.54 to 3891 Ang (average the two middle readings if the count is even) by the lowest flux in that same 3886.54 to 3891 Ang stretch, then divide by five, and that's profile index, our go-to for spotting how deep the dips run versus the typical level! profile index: 0.2050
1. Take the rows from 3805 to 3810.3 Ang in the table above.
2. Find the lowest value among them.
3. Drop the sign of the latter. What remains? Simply 1.61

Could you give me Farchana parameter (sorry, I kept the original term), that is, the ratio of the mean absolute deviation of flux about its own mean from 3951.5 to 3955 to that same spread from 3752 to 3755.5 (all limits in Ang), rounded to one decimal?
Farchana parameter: 1.3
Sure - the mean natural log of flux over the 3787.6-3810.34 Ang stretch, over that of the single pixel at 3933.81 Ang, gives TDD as -1.4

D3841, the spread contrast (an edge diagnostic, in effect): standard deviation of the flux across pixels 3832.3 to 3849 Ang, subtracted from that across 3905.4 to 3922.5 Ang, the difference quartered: -0.02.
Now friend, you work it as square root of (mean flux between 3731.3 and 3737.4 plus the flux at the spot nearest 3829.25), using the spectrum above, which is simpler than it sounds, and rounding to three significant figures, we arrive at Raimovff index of 1.50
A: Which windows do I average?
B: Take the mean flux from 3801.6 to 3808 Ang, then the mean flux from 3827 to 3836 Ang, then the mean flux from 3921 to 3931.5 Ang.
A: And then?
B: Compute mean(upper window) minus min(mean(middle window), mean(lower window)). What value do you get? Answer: 0.19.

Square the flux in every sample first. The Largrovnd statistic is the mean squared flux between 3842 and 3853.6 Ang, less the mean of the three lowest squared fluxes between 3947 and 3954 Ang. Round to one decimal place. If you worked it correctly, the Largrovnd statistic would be -1.1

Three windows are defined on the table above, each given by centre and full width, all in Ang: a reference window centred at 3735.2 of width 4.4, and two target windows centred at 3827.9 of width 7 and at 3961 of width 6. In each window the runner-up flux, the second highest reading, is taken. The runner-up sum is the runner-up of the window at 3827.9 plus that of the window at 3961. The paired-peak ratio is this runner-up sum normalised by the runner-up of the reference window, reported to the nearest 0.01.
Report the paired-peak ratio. 2.37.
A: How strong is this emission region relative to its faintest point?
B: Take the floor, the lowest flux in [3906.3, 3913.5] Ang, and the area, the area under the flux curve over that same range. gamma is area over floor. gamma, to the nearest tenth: 7.4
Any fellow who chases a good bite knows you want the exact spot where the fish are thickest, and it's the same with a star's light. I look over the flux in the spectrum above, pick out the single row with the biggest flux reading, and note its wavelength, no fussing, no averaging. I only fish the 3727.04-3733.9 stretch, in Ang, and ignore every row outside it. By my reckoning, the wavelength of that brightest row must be 3727.46 Ang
